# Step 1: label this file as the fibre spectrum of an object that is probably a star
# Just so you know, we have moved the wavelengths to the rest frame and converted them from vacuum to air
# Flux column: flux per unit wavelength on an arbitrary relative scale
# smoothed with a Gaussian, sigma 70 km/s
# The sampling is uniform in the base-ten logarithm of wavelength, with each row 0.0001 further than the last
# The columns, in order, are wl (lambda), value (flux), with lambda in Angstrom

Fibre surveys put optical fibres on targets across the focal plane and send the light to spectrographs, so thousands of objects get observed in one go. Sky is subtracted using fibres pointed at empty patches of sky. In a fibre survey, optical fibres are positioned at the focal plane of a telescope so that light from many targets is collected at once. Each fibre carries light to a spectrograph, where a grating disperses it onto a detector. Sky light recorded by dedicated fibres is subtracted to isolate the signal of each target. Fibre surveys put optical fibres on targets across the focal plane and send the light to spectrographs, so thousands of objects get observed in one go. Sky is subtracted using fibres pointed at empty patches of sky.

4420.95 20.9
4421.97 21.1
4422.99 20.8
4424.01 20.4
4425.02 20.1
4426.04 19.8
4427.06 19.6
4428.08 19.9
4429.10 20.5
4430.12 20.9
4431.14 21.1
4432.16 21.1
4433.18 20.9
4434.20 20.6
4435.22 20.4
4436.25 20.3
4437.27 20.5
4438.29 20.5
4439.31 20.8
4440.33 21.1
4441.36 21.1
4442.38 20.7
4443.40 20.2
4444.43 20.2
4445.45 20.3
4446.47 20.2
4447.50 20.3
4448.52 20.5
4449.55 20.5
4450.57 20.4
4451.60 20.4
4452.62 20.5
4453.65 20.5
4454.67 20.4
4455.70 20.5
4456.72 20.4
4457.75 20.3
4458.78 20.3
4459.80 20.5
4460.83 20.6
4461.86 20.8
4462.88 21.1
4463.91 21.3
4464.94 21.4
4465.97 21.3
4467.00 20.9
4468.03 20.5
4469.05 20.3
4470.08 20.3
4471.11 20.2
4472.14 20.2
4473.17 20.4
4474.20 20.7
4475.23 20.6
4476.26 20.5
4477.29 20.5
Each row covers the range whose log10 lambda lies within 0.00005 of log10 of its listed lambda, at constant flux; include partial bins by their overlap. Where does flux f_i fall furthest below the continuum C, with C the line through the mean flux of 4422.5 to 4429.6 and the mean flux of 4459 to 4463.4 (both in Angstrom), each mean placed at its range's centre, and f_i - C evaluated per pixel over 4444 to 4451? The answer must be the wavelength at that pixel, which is 4446.47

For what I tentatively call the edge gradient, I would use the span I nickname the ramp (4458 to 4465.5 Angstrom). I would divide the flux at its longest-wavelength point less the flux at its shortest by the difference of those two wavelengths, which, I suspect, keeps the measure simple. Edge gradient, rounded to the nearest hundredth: 0.18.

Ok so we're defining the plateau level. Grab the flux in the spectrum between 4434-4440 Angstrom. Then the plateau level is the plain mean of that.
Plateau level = 20.5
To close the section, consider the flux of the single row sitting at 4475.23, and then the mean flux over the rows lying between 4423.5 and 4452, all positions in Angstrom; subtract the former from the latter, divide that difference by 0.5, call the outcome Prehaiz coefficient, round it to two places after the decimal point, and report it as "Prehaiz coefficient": -0.25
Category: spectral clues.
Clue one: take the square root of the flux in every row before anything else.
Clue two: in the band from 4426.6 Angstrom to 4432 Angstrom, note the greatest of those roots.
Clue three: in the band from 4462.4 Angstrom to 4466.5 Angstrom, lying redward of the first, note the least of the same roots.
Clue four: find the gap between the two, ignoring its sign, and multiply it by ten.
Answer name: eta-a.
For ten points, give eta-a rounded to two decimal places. 0.00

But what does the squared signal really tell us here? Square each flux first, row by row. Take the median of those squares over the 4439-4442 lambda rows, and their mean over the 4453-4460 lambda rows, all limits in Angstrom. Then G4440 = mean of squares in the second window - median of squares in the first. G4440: -28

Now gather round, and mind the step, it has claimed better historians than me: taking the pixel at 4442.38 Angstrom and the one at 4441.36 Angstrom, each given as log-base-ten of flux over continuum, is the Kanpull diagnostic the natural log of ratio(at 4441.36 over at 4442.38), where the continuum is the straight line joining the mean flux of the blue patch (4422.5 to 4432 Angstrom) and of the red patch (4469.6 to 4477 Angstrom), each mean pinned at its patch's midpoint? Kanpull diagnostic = 0.8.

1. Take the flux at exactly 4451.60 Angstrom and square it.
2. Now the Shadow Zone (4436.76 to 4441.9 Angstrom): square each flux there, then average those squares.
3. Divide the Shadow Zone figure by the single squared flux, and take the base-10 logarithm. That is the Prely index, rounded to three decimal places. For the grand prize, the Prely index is 0.017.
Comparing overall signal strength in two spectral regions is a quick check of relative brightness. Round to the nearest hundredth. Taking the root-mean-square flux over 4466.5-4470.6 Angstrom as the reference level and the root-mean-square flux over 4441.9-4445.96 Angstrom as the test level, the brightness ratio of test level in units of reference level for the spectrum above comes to 0.99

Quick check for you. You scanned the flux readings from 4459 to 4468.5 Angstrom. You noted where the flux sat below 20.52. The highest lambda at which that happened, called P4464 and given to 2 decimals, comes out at 4468.03 Angstrom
